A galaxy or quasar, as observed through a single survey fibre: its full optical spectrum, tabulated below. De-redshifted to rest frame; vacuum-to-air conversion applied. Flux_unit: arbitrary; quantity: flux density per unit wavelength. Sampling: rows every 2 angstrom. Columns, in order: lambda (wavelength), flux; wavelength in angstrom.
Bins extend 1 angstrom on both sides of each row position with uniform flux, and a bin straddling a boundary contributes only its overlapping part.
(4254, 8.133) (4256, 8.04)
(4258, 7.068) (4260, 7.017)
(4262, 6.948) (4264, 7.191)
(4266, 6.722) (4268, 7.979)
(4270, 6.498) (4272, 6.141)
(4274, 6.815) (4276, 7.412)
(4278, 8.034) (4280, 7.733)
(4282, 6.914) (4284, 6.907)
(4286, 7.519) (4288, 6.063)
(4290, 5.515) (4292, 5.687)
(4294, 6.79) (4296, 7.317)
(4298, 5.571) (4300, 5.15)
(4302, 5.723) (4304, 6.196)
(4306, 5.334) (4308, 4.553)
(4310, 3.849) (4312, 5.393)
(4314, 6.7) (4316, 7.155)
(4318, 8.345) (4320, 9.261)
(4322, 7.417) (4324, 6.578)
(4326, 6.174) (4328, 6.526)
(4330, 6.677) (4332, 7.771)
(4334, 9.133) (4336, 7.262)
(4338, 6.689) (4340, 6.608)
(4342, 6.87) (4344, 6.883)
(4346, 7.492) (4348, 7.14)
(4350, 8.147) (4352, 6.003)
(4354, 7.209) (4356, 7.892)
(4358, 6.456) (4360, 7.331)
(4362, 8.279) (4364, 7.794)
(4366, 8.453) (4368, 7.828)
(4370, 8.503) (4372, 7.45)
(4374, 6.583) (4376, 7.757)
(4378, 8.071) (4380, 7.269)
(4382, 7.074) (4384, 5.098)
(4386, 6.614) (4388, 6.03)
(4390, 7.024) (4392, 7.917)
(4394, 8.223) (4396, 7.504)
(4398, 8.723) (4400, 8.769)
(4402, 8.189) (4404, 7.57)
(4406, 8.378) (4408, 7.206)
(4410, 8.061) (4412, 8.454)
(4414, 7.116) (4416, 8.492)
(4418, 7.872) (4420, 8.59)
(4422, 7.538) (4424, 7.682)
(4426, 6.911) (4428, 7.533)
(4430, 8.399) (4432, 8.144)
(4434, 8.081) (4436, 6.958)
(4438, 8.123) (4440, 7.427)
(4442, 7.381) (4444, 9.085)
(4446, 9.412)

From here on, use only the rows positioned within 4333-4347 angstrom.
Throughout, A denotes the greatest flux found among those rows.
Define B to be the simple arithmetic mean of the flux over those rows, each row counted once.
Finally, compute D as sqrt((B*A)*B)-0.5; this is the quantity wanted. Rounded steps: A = 9.133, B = 7.3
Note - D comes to 21.5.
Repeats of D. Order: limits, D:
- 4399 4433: 23.0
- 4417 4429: 22.0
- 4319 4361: 21.5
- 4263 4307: 18.2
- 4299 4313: 12.4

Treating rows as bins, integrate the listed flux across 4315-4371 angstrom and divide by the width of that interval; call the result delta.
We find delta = 7.42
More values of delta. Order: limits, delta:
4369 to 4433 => 7.65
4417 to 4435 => 7.86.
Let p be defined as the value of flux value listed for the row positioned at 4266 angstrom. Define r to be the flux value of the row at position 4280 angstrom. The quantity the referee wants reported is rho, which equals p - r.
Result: -1.0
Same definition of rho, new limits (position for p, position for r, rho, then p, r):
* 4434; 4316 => 0.9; 8.081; 7.155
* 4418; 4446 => -1.5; 7.872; 9.412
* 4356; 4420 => -0.7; 7.892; 8.59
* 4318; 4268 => 0.4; 8.345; 7.979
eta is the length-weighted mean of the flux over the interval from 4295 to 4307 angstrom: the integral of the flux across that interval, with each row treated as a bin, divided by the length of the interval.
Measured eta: 5.9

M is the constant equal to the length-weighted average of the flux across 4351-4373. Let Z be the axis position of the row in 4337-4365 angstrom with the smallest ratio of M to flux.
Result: 4362 angstrom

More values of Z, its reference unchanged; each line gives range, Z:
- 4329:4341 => 4334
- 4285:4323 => 4320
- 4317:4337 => 4320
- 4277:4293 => 4278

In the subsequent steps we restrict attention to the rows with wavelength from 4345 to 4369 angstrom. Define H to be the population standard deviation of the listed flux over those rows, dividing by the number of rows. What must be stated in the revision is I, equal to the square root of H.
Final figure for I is 0.84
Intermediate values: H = 0.70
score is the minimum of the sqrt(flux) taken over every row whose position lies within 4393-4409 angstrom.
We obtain 2.68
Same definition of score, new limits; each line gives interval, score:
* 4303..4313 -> 1.96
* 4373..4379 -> 2.57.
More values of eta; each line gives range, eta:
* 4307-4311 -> 4.2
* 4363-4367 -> 8.1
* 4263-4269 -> 7.3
